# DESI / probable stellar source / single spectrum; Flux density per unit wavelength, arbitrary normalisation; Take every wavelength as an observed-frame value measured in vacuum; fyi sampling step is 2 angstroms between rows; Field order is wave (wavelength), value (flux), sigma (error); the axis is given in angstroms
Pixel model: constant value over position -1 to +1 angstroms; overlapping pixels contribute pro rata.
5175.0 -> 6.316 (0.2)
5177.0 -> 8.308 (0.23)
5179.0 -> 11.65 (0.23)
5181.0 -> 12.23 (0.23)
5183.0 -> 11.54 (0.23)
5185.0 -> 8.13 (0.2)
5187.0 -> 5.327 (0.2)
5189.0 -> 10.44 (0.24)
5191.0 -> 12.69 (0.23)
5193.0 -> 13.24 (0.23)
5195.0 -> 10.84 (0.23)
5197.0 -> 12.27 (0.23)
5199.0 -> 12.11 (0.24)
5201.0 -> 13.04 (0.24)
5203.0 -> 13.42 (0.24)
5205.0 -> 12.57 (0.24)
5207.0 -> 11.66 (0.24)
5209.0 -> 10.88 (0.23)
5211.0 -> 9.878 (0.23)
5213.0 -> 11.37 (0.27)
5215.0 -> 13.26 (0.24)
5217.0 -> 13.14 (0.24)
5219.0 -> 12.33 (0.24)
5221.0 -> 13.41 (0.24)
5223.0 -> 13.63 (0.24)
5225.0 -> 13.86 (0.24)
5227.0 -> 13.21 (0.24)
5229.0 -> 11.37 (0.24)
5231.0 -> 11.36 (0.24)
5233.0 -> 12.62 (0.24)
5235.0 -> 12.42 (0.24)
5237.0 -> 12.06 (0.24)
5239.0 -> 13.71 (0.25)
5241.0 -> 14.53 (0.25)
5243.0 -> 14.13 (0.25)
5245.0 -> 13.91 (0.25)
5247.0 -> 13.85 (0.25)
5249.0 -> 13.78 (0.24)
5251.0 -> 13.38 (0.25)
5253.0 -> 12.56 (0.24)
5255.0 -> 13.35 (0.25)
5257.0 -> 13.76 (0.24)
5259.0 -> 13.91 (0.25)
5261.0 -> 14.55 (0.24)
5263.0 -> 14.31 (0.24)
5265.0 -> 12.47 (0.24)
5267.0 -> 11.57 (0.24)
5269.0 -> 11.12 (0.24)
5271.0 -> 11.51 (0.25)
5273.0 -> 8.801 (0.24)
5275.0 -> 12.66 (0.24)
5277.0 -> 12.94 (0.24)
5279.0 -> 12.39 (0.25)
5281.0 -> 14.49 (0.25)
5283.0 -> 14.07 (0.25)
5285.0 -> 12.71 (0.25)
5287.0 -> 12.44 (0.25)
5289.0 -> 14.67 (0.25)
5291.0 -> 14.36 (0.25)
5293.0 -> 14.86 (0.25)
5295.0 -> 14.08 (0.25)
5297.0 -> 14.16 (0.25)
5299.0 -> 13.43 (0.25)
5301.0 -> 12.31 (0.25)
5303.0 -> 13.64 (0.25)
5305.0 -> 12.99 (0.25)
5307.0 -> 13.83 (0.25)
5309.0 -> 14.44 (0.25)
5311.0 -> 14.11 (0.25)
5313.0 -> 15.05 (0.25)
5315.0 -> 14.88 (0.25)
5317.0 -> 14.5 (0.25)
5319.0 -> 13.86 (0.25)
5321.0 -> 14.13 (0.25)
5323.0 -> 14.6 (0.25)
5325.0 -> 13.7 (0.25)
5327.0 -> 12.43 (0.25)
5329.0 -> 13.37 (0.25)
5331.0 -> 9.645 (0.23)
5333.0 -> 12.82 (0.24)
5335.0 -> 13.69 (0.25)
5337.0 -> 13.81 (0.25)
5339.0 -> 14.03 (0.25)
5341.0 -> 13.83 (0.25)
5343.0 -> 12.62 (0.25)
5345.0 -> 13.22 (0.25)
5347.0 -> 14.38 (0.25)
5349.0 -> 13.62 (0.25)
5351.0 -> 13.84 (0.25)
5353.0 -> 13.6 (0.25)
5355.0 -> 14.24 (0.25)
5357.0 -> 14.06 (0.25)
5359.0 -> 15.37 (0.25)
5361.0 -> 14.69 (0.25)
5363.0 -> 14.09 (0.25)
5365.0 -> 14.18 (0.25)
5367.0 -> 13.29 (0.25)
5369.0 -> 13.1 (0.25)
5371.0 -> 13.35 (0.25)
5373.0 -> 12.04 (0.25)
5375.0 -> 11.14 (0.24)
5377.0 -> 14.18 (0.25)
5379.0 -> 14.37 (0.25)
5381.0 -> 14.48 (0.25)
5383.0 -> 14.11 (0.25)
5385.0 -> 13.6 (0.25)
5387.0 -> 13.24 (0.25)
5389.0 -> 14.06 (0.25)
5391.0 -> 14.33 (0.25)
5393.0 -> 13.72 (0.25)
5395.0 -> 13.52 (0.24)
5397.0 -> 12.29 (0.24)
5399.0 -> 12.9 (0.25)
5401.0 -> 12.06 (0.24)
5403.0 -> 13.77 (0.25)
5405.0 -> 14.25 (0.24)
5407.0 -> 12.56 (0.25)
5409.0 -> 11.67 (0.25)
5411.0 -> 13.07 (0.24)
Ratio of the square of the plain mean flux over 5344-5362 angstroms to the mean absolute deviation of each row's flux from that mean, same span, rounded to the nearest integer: 403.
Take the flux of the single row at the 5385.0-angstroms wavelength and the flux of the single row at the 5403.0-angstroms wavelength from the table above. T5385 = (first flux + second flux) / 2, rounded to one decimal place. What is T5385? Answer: 13.7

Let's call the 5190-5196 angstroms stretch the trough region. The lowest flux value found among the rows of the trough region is 10.84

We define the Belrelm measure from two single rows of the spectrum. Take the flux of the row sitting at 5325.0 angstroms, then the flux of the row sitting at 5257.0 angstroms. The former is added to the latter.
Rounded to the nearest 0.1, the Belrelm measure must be 27.5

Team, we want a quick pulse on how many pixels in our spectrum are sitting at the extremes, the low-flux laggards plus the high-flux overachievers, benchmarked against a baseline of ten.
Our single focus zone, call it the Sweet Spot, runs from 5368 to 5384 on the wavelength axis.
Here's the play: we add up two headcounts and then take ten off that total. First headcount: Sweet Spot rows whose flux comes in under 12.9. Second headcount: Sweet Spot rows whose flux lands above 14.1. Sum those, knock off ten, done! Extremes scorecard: -4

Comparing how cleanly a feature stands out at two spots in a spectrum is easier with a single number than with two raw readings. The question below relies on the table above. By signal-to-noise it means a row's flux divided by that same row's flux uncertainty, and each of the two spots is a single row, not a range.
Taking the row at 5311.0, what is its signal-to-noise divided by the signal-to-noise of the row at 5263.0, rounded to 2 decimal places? 0.95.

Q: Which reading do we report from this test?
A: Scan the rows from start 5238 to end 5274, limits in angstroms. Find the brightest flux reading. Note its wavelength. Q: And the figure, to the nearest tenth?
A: 5261.0 angstroms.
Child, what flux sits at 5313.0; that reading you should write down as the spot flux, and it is 15.05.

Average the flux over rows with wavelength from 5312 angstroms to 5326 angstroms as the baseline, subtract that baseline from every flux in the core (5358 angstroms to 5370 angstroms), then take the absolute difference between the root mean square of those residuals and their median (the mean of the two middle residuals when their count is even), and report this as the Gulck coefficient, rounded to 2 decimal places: 1.08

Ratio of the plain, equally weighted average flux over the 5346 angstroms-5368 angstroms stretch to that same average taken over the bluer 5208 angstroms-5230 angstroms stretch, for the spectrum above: 1.14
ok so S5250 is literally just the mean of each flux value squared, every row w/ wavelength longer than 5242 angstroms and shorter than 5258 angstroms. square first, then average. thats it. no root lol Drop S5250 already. 185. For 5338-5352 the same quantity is 187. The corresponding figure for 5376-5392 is 197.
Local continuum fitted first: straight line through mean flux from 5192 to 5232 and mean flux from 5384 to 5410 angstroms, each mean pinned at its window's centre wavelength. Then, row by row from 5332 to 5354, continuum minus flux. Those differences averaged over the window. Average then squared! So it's 0.38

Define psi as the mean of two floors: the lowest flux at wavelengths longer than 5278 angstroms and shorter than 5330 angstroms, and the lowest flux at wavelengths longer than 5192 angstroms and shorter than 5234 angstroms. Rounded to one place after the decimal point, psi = 11.1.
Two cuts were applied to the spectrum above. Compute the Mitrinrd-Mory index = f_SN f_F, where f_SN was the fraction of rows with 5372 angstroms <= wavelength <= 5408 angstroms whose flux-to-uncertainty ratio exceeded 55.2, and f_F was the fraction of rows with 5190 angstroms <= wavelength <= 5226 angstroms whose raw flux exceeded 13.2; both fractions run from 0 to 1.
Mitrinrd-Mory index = 0.15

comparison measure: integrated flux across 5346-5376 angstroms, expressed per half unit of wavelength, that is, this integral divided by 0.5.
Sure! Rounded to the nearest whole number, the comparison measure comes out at 820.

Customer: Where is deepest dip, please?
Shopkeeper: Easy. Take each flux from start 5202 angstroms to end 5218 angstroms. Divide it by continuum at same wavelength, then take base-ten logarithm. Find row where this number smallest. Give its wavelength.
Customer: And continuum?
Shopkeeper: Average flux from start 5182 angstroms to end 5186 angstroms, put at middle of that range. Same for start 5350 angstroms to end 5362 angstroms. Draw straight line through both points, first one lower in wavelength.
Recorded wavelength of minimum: 5211.0 angstroms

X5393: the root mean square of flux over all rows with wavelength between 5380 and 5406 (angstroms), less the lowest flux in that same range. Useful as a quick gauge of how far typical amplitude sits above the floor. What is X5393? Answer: 1.52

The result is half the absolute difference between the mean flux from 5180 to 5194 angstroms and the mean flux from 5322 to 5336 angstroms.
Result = 1.19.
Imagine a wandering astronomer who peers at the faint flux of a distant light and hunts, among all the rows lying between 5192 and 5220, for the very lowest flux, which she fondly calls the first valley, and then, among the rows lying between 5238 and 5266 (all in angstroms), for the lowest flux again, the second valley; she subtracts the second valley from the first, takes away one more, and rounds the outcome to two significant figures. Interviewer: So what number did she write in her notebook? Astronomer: -3.6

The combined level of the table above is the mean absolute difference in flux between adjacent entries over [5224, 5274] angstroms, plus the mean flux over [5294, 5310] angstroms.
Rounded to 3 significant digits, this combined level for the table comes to 14.3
